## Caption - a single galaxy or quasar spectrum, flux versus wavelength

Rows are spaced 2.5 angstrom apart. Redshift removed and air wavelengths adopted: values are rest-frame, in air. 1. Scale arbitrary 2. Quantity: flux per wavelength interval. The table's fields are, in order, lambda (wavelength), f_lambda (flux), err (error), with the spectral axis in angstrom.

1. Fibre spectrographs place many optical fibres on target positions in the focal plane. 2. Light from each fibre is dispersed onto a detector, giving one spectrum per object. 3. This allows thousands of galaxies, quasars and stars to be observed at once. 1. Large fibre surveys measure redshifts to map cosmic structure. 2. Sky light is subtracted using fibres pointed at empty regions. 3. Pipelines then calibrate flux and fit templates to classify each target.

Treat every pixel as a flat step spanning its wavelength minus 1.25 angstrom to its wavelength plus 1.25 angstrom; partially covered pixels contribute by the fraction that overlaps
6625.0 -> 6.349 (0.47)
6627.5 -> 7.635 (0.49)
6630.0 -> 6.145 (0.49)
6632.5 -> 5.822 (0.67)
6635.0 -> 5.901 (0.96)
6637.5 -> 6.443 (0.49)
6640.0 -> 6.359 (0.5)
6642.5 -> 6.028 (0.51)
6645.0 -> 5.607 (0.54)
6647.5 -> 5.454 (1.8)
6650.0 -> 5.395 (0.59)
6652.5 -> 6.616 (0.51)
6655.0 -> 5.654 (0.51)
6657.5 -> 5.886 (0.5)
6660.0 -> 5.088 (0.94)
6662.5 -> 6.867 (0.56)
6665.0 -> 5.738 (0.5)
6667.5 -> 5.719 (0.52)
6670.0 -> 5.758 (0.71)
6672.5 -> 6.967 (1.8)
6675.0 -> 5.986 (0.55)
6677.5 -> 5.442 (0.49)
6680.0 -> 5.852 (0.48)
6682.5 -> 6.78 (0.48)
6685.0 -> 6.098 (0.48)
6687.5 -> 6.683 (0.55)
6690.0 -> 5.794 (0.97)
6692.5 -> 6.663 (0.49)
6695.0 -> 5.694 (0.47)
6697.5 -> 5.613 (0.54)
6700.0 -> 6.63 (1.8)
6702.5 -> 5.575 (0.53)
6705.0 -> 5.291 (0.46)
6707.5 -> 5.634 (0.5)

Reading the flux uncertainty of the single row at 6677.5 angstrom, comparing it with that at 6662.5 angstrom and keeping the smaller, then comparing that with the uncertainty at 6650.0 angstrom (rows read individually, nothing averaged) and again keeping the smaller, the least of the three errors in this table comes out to 0.49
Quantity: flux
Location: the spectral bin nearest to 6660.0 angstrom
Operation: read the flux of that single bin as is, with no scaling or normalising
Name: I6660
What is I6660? 5.088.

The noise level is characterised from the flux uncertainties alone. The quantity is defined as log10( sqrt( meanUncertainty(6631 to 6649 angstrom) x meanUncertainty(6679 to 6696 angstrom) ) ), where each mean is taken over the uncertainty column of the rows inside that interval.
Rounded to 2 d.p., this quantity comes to -0.18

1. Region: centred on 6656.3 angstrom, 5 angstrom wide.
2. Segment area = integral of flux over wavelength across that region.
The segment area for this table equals 29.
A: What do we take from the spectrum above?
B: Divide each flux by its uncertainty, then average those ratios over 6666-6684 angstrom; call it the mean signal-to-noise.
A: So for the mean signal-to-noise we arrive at 10.2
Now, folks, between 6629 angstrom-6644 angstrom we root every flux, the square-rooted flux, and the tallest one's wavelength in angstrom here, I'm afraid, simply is 6637.5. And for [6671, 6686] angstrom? 6672.5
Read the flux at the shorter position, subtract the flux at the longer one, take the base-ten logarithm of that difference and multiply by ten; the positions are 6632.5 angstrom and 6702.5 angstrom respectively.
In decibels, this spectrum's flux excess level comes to -6.1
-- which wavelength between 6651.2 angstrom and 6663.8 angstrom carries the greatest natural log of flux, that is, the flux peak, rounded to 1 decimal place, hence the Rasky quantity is 6662.5 angstrom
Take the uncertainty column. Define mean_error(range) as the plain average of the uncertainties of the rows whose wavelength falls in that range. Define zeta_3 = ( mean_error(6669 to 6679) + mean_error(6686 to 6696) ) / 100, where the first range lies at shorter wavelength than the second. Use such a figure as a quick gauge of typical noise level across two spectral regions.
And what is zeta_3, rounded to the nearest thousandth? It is 0.015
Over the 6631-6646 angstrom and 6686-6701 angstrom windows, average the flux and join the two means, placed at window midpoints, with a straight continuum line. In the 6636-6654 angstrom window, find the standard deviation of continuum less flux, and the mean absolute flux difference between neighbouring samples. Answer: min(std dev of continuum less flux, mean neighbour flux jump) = 0.38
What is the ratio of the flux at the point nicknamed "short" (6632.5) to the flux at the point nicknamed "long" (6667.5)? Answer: 1.02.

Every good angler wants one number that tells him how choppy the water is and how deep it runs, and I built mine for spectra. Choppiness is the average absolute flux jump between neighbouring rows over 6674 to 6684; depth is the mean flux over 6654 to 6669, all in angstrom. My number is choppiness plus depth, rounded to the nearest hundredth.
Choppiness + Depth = 6.45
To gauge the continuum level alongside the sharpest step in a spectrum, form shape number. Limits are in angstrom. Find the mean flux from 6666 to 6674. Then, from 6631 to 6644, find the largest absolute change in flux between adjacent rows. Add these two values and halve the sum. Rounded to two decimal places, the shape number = 3.34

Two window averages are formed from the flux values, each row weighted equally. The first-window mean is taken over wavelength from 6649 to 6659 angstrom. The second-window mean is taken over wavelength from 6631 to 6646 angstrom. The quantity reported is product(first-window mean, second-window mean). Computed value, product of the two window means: 35.5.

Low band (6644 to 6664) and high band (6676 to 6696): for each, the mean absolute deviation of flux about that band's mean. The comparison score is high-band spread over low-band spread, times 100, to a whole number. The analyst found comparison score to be 92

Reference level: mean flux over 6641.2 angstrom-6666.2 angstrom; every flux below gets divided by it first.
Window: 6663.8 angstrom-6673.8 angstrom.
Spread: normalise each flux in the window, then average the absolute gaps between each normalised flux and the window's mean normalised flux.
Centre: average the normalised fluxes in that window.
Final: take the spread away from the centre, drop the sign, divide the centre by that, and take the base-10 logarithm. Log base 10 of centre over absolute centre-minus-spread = 0.034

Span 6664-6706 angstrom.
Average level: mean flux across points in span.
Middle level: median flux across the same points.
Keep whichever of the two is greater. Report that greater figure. 6.02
